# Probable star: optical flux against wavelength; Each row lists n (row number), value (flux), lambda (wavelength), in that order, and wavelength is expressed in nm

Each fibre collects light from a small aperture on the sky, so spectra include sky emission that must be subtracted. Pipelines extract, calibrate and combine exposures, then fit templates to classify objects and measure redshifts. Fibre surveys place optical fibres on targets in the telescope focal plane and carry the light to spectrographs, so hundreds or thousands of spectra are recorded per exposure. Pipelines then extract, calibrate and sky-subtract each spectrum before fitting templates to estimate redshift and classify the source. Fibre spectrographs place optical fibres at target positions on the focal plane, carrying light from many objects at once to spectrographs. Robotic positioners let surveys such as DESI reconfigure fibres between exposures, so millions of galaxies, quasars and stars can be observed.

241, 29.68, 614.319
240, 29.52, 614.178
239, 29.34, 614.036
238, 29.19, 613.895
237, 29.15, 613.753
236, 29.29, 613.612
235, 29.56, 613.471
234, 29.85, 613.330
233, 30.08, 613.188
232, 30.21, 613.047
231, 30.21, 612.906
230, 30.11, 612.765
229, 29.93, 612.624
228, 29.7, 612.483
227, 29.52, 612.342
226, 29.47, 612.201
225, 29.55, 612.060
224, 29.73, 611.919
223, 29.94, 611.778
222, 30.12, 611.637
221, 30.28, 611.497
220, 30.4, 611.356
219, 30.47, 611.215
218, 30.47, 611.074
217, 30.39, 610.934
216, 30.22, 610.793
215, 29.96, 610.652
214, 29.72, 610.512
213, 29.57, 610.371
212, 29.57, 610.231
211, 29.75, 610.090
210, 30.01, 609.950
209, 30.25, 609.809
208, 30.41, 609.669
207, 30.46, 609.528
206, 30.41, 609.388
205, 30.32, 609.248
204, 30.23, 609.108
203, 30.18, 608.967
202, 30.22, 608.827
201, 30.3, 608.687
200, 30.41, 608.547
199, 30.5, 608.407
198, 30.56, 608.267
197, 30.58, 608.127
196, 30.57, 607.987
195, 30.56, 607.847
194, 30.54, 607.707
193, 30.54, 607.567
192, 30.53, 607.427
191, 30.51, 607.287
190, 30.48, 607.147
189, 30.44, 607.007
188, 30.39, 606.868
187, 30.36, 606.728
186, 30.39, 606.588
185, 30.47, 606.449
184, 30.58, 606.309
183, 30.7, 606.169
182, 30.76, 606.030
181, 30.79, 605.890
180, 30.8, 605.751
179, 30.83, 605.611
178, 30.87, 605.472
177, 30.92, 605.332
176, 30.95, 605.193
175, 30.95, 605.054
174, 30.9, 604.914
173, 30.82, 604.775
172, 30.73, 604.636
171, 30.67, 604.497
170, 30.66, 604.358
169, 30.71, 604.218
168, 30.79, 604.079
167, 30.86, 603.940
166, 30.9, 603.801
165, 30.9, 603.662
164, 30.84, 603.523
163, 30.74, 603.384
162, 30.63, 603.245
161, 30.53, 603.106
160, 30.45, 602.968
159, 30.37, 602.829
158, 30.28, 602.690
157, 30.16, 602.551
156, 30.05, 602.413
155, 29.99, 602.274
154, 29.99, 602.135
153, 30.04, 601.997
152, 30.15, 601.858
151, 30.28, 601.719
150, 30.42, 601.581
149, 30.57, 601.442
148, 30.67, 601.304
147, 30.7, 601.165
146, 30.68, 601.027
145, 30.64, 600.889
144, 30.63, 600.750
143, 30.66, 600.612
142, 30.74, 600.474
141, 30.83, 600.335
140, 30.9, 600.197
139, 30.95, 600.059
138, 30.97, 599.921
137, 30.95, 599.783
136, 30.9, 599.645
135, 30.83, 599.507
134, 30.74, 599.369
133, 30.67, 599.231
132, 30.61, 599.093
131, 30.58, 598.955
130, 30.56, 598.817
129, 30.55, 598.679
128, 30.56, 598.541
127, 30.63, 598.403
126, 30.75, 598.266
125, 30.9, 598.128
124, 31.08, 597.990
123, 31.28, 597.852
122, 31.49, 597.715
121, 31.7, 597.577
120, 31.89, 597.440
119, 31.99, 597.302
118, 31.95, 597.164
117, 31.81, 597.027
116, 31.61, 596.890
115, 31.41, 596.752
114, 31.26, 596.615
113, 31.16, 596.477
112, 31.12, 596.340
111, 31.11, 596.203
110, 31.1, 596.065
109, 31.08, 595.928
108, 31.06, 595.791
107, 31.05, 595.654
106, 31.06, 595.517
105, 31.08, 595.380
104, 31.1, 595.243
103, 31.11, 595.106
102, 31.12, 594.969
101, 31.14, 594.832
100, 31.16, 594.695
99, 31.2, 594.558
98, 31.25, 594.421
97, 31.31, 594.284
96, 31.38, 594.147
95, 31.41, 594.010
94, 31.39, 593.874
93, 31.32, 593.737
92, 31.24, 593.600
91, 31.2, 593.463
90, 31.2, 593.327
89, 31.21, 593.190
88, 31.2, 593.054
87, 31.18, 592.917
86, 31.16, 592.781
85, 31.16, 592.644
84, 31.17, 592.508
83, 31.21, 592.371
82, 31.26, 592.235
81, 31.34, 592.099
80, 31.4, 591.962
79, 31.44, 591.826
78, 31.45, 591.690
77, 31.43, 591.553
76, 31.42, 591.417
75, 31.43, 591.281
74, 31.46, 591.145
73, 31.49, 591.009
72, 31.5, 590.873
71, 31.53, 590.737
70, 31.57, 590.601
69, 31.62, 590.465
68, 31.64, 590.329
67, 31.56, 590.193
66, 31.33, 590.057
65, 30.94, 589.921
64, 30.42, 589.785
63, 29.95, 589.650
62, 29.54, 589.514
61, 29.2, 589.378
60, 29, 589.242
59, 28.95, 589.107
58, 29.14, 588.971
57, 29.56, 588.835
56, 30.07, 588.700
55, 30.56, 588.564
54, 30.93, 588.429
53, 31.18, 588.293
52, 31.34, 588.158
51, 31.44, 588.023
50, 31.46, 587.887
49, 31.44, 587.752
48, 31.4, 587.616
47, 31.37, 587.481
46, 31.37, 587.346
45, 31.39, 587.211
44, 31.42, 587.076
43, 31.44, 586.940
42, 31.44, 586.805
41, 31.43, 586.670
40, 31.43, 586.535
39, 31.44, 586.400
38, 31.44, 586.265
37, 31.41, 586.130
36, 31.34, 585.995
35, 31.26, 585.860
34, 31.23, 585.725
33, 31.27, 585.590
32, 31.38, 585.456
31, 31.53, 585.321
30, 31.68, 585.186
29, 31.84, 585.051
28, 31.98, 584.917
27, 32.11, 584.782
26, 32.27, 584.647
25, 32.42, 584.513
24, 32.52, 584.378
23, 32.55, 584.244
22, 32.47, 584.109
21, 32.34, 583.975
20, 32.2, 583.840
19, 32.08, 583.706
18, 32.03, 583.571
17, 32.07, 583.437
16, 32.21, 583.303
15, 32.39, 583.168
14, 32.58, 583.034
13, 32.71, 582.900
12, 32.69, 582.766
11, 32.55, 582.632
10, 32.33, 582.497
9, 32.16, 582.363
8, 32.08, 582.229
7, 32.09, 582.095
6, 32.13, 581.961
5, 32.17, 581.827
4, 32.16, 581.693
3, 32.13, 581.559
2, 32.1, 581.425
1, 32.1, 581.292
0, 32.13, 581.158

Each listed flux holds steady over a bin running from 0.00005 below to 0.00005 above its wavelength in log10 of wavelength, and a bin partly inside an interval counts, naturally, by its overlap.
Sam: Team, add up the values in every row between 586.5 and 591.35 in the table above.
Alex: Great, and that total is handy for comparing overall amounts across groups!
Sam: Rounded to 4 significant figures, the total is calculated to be 1113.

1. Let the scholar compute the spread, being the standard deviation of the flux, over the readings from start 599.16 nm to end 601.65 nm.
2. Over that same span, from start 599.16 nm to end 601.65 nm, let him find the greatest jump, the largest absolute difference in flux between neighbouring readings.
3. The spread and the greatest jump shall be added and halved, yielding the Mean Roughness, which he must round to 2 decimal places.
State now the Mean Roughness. 0.15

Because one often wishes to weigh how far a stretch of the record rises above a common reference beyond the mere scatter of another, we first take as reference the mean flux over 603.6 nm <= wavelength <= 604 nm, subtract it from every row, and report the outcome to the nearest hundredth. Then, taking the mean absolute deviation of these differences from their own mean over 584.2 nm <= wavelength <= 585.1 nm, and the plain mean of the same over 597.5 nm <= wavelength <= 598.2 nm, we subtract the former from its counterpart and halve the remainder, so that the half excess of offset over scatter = 0.09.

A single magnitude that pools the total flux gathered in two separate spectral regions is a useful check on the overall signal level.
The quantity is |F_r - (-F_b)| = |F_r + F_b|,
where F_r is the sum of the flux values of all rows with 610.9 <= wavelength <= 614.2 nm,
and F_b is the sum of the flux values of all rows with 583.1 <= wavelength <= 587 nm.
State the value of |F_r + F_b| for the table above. 1640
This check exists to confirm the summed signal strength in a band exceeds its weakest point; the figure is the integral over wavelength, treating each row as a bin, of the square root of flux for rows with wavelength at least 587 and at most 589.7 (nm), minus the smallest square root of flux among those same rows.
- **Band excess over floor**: 10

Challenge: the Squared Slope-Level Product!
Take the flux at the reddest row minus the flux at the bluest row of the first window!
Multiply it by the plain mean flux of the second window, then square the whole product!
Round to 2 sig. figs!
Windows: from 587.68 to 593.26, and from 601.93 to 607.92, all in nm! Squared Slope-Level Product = 50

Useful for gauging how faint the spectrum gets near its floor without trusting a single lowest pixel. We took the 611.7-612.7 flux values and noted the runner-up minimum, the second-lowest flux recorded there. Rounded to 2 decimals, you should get 29.52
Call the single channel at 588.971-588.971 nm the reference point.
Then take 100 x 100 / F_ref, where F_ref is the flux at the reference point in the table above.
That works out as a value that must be 343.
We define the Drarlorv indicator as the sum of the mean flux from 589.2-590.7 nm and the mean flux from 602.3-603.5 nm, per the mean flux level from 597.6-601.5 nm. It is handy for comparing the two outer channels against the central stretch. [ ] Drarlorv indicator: 1.98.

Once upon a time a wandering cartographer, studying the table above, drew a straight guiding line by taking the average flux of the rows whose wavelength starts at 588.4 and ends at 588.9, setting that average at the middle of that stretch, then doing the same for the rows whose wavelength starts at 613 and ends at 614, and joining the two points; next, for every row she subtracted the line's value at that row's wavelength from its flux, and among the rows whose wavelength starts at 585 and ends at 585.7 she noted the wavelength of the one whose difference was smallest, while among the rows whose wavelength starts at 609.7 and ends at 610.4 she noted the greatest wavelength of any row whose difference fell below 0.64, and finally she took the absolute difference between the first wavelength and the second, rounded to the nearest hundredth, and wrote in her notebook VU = 24.78 nm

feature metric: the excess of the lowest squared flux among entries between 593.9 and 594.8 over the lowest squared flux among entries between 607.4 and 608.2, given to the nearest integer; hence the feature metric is 39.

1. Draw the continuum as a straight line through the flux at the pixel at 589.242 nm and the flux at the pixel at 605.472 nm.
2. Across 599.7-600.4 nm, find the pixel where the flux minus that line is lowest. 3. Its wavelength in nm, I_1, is 600.335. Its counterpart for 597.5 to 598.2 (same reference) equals 598.128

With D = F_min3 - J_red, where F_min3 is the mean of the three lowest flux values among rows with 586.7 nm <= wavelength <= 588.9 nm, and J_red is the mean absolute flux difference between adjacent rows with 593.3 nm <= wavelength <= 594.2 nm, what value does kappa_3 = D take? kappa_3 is 30.0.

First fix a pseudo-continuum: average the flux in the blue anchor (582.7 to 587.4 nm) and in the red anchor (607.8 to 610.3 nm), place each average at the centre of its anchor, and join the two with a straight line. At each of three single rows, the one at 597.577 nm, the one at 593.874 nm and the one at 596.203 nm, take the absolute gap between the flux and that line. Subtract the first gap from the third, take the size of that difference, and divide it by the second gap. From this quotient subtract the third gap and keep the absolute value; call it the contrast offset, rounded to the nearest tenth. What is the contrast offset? 6.2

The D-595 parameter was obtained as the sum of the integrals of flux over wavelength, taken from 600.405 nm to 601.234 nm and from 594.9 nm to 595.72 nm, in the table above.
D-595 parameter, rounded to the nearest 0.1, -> 51.0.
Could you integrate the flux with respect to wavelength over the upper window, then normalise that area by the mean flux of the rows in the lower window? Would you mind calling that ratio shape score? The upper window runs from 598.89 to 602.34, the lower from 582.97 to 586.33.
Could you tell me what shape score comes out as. 3.31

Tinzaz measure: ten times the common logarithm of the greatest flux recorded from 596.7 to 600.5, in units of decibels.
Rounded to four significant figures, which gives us 15.05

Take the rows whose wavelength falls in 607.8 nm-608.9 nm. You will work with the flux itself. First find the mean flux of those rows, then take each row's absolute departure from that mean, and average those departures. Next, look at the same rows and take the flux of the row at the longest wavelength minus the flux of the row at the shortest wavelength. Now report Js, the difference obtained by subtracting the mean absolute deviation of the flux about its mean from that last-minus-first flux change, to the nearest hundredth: -0.45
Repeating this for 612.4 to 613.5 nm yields -0.34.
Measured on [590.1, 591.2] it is -0.15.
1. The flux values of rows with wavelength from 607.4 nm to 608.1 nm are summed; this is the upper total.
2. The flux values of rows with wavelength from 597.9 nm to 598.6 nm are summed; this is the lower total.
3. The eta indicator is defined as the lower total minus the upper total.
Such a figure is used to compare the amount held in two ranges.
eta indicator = 1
